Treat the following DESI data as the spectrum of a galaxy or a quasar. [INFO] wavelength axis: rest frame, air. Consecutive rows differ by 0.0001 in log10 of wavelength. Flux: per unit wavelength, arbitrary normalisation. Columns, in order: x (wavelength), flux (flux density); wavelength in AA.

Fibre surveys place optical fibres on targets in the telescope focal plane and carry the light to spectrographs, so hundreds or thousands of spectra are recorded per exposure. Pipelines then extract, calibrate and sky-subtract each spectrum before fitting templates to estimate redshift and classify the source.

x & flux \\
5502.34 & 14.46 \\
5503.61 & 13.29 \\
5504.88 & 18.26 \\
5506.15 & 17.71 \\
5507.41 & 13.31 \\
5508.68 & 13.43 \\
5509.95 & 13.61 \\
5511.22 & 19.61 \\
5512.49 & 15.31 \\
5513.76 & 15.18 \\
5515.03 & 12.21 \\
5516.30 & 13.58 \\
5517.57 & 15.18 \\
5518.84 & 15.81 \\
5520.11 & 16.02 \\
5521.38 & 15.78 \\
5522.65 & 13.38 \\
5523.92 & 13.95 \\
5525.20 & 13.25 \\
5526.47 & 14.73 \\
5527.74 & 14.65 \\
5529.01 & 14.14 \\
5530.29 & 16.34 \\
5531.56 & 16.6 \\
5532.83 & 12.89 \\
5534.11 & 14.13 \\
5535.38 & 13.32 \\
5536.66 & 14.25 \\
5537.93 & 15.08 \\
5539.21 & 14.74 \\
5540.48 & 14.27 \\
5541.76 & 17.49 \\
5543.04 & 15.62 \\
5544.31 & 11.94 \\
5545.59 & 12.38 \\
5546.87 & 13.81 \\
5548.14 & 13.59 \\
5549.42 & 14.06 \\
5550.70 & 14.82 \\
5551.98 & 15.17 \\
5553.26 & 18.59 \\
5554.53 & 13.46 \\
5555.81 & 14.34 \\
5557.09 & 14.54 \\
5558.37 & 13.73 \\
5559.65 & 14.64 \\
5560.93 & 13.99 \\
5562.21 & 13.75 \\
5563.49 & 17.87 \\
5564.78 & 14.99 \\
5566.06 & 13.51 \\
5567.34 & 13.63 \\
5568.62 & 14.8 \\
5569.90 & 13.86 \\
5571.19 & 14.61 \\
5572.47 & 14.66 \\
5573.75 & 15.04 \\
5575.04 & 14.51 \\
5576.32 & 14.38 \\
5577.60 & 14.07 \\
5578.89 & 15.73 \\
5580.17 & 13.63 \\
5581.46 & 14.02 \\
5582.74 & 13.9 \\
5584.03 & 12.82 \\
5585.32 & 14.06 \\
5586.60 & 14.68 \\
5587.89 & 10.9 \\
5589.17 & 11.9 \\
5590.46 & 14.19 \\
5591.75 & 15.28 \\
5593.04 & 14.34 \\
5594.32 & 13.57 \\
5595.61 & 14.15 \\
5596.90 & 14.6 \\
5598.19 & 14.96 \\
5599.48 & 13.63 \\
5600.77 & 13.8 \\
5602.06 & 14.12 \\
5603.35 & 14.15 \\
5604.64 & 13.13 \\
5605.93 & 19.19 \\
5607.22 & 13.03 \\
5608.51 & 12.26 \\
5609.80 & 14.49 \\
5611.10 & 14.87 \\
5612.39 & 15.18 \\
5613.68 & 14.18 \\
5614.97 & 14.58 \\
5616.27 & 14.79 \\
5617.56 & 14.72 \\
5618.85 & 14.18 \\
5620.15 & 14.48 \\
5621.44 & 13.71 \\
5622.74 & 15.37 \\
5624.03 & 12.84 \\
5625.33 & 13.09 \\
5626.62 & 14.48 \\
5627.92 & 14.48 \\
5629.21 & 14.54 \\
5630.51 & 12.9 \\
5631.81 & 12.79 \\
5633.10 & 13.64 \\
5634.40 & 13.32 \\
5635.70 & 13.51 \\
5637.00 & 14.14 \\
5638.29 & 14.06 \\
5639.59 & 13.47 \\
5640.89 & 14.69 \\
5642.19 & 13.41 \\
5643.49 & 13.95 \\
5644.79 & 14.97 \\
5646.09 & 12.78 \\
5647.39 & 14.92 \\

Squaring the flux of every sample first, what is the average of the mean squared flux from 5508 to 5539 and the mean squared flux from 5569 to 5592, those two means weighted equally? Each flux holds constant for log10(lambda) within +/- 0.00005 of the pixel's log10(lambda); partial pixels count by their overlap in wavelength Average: 208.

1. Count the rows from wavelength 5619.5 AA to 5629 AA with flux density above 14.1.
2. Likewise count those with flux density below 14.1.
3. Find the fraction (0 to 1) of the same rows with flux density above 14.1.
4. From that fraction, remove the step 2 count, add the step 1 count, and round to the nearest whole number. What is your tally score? 2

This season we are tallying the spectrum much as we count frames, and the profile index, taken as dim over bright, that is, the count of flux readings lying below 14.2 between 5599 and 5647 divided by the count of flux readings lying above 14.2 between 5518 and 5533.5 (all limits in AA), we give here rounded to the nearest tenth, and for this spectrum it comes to 3.3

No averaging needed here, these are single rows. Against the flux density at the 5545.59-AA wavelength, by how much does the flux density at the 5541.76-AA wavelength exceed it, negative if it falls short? 5.1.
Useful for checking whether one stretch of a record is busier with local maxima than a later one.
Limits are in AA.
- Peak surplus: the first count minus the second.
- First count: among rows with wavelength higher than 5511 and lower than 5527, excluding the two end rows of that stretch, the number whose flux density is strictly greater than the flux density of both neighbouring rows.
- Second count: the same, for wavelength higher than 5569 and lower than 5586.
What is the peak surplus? -1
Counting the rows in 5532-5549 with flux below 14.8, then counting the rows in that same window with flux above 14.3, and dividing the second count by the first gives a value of 0.40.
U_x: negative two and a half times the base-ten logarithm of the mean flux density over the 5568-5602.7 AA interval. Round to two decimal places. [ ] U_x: -2.87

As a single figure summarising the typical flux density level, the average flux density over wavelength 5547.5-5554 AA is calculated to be 15.2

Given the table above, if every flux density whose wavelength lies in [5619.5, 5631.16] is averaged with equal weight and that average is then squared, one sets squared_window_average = 196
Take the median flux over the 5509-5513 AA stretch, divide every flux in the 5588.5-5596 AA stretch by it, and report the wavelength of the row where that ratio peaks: 5591.75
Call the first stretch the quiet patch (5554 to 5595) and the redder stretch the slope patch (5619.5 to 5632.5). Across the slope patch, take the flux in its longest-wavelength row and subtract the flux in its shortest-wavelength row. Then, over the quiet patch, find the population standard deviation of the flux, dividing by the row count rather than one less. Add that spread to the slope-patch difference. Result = -1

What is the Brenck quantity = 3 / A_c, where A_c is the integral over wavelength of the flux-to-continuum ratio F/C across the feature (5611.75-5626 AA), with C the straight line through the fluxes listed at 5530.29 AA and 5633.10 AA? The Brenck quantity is 0.207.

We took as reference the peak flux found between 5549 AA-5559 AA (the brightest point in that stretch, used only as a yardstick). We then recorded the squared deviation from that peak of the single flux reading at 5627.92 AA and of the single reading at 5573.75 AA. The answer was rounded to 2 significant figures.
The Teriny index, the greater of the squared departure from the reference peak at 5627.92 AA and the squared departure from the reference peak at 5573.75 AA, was 17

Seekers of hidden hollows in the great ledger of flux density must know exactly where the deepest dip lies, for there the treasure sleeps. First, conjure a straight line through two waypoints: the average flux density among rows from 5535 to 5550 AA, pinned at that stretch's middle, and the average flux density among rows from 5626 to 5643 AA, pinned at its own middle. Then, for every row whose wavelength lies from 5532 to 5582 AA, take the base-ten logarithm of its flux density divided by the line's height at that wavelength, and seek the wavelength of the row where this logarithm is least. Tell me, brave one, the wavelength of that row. 5544.31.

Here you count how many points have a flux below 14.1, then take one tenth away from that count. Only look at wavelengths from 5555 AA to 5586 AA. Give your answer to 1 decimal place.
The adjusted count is 11.9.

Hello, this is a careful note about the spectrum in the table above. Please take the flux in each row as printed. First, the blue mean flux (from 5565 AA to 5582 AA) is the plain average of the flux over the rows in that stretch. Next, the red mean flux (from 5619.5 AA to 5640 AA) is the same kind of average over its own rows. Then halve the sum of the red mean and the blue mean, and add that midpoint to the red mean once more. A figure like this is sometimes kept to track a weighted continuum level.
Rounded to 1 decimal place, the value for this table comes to 27.9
